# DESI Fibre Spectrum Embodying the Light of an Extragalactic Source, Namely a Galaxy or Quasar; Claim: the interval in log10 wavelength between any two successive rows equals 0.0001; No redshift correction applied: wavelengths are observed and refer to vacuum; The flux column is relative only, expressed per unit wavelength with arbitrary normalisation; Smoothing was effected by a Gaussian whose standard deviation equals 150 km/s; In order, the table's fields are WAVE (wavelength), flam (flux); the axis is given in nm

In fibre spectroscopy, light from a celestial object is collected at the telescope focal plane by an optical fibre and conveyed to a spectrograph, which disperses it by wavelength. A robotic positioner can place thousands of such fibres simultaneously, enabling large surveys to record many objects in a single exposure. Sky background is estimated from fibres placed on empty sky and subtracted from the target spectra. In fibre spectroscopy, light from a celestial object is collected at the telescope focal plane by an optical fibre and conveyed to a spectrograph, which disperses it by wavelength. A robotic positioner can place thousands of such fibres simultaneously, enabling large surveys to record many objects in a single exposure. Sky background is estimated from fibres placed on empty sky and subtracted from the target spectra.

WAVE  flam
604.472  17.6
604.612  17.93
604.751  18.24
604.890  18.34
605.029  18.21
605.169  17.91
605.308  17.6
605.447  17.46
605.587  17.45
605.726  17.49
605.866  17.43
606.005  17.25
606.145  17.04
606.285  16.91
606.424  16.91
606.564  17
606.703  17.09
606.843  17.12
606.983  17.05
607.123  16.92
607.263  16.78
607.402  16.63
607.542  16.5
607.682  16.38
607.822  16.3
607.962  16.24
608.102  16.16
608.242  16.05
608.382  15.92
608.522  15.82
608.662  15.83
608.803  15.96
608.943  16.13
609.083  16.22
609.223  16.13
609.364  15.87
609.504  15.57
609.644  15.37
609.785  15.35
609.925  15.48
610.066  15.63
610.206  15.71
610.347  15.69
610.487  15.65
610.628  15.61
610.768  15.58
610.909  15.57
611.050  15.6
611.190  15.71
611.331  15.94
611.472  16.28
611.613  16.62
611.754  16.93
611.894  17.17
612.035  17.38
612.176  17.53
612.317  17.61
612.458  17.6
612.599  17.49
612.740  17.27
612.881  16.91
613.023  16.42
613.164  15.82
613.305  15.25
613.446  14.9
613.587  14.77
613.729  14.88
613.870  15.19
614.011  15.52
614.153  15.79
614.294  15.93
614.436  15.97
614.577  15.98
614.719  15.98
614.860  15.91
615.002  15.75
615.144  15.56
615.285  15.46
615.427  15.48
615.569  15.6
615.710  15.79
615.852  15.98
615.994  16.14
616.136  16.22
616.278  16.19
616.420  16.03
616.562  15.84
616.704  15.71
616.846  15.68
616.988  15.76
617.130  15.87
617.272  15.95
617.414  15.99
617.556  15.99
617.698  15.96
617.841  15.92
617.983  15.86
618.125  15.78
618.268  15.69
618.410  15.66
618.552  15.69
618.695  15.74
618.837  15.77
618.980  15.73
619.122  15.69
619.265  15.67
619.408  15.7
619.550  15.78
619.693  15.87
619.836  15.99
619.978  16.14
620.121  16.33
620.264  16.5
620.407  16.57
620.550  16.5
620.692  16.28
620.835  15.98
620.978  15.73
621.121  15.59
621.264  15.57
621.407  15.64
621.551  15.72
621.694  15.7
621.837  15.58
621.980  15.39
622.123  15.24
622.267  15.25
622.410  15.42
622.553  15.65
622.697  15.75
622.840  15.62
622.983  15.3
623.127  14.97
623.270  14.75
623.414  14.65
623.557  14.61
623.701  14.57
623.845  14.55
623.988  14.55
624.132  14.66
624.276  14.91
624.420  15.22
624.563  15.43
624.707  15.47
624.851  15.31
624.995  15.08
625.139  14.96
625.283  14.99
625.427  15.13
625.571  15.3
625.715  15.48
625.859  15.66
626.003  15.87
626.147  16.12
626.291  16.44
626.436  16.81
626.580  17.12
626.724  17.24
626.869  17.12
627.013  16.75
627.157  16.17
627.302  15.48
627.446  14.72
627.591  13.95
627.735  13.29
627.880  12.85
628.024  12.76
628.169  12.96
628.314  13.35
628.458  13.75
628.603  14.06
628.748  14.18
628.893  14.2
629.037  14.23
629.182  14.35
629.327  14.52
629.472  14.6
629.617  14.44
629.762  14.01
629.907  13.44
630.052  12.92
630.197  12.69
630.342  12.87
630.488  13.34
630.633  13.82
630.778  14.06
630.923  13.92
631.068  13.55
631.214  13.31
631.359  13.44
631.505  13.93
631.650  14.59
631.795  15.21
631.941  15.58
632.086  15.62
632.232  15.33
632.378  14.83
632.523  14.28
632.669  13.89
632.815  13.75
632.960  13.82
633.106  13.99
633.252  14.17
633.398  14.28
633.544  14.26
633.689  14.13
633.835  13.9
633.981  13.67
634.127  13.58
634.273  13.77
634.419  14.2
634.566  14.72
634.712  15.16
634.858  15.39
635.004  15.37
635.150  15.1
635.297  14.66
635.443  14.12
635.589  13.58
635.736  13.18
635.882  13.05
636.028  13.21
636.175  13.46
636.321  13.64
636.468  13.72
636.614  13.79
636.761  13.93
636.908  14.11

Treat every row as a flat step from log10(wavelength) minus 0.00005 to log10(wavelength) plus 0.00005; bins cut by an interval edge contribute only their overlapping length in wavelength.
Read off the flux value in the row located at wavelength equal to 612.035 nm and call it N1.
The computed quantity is 17.38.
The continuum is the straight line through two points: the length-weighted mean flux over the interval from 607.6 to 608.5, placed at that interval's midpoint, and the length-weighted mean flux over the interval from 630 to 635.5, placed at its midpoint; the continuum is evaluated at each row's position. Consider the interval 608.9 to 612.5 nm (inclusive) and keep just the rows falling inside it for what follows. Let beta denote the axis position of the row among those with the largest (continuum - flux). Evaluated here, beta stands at 609.785 nm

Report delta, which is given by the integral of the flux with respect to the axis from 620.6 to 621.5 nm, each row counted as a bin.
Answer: 14.23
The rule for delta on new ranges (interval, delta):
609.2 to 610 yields 12.47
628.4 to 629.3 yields 12.74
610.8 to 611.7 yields 14.35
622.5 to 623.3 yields 12.29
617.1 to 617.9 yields 12.76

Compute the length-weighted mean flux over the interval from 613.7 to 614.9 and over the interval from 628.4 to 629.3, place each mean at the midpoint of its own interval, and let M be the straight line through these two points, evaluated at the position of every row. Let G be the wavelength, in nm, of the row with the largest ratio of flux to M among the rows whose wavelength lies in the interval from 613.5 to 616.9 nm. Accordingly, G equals 616.136 nm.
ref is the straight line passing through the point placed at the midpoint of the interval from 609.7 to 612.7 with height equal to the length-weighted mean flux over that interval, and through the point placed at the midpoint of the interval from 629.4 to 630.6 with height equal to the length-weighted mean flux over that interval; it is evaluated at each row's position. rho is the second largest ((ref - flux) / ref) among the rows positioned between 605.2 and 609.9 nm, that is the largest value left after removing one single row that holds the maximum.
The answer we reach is 0.070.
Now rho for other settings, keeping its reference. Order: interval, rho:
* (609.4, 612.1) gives 0.070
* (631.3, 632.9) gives -0.046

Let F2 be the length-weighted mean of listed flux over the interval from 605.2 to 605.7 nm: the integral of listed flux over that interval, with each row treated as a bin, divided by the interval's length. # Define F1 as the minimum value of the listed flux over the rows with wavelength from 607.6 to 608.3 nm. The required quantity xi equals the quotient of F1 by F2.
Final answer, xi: 0.914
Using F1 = 16.05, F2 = 17.6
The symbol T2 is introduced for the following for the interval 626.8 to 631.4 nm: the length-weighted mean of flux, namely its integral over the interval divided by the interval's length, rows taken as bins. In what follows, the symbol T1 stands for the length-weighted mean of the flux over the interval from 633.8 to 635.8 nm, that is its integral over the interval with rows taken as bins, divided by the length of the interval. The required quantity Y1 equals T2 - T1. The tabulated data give -0.3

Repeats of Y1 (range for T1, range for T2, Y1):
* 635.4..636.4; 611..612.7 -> 3.4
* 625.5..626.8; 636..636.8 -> -2.6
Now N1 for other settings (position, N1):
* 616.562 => 15.84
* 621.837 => 15.58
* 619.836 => 15.99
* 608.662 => 15.83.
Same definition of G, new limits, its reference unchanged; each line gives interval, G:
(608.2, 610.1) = 609.083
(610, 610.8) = 610.206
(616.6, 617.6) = 617.556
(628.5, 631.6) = 629.472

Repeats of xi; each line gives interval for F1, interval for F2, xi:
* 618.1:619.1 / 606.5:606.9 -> 0.917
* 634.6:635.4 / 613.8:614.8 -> 0.930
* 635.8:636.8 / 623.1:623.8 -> 0.889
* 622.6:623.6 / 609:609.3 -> 0.904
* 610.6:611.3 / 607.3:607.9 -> 0.945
